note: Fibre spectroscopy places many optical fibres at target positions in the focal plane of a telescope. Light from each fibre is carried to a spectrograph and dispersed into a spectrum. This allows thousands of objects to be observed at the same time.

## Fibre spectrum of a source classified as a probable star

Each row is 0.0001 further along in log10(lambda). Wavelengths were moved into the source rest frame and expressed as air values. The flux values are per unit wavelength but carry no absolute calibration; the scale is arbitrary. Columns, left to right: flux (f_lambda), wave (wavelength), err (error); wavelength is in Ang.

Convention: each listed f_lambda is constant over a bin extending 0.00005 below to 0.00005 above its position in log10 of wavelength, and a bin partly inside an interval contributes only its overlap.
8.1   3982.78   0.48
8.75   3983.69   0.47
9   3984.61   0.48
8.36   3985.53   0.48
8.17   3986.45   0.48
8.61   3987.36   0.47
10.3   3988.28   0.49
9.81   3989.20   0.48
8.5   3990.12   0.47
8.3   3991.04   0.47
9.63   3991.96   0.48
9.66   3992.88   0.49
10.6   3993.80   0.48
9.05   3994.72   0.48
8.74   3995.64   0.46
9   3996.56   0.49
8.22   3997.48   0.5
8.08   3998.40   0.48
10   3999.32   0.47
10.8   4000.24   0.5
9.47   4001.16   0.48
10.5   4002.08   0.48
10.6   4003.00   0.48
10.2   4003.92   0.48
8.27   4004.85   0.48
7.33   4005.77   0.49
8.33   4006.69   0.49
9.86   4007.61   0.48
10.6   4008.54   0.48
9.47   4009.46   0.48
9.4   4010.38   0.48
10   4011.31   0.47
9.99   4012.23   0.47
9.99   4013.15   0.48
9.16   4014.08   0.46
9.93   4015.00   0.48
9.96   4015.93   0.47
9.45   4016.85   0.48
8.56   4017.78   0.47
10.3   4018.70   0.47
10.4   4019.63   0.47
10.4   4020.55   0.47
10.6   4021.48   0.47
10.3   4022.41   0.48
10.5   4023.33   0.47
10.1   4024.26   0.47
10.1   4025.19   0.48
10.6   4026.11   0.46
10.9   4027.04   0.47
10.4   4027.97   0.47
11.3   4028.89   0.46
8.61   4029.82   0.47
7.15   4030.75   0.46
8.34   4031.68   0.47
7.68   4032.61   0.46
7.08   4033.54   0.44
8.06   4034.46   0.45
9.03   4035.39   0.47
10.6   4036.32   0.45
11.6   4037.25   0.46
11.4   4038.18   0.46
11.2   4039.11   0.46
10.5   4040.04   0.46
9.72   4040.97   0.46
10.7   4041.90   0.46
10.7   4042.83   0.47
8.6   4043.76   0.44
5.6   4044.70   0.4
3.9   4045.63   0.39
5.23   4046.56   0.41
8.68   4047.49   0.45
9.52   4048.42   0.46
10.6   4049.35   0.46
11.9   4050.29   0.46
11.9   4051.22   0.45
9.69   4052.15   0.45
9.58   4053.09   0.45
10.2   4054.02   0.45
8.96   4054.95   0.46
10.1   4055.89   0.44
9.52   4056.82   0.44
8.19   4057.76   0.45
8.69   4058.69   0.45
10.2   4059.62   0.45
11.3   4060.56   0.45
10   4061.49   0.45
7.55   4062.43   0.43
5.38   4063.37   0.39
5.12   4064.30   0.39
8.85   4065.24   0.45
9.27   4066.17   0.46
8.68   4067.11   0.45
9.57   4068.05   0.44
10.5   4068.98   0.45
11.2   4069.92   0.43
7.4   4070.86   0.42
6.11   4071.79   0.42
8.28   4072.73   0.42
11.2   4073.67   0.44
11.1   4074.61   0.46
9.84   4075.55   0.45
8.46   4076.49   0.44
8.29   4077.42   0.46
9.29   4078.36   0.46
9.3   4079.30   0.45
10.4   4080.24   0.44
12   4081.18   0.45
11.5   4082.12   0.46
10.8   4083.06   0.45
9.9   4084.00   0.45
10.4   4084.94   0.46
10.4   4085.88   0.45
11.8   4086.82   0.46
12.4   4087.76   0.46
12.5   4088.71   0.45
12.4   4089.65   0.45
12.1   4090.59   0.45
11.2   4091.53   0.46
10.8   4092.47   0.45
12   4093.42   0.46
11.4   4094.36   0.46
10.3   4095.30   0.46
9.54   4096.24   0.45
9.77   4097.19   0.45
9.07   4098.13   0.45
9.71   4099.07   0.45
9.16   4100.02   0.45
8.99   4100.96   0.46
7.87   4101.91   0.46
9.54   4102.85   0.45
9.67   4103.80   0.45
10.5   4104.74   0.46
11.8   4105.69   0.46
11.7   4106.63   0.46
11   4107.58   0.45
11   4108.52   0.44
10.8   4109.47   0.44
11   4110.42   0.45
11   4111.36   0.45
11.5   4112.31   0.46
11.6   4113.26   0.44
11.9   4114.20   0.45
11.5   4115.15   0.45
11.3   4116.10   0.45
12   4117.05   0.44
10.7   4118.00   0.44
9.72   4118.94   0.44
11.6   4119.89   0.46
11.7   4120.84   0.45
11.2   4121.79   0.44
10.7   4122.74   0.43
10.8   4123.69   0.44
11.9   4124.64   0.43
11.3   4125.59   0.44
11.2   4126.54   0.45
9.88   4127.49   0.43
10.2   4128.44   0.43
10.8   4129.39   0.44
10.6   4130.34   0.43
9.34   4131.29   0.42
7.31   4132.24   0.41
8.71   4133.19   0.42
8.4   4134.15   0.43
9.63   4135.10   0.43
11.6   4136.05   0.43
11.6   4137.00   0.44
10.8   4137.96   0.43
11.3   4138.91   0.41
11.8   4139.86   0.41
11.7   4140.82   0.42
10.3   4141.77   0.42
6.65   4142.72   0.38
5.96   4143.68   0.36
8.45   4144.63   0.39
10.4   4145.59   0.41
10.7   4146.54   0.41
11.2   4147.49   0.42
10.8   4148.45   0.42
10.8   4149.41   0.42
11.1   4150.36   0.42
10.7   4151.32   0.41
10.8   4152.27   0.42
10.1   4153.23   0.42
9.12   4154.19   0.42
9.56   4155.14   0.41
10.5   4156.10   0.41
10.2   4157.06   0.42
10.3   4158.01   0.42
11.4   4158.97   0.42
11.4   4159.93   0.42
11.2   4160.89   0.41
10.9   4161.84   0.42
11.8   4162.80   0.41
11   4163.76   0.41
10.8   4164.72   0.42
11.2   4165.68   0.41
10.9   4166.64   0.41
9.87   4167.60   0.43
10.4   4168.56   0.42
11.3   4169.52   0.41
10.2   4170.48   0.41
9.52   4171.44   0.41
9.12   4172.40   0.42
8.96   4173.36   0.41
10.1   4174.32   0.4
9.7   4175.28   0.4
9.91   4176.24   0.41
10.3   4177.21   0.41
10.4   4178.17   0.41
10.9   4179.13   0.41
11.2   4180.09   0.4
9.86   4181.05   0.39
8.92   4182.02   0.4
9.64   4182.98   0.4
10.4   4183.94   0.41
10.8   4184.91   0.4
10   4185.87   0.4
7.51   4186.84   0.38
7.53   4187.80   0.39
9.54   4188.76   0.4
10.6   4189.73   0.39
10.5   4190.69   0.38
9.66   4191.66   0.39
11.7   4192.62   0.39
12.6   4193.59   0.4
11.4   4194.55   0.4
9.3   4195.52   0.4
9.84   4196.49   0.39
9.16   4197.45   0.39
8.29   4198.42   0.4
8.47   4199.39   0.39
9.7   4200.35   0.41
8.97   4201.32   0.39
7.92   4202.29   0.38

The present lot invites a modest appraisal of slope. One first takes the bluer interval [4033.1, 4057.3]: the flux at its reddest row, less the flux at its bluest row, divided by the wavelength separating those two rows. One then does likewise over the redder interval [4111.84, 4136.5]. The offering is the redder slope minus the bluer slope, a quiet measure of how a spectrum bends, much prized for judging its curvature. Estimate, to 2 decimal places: -0.10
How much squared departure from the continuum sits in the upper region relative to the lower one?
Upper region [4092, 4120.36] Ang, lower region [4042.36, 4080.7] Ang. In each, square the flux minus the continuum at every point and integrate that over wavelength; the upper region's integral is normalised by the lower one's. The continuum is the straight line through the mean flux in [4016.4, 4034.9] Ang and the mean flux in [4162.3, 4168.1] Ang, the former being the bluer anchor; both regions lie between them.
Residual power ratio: 0.19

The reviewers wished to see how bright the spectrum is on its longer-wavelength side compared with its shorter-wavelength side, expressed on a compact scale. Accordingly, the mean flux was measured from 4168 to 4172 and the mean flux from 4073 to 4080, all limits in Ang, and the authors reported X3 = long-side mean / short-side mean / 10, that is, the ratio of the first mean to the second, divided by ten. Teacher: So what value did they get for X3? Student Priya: 0.107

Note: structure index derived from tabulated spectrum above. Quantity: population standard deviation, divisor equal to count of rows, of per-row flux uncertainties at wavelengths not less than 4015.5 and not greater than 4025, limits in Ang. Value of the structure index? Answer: 0.004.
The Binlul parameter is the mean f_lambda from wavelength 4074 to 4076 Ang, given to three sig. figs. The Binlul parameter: 10.5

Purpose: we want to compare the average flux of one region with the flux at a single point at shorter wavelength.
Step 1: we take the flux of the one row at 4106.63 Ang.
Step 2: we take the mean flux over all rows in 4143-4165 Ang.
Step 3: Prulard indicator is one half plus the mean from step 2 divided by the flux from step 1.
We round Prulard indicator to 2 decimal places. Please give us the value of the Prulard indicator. 1.39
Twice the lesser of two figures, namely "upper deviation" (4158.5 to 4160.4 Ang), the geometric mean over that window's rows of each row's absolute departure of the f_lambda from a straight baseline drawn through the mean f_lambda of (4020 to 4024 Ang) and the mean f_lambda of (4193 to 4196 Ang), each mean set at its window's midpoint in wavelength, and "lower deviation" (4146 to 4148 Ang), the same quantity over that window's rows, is 0.49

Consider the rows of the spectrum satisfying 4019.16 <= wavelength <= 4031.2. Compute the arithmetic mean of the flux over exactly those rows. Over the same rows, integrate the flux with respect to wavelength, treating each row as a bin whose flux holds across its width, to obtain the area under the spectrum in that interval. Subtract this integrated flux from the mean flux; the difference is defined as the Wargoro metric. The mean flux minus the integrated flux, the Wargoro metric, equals -112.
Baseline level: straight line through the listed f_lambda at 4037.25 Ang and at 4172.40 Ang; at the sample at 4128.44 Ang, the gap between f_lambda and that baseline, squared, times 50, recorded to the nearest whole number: 4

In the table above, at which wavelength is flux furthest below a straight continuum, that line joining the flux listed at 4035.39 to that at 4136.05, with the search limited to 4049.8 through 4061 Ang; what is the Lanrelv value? 4057.76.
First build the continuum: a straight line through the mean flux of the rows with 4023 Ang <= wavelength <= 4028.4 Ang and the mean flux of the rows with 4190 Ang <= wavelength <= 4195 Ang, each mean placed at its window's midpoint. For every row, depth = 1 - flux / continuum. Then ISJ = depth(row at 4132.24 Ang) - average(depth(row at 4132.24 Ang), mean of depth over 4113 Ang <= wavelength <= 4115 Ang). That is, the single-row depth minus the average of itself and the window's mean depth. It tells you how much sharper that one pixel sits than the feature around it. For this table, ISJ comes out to 0.21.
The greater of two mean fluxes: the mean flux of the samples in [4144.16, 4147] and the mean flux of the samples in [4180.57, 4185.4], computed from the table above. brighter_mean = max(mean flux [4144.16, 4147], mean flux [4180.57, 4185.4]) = 9.9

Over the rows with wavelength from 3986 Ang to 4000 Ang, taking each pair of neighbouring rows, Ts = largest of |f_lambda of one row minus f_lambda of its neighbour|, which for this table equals 1.9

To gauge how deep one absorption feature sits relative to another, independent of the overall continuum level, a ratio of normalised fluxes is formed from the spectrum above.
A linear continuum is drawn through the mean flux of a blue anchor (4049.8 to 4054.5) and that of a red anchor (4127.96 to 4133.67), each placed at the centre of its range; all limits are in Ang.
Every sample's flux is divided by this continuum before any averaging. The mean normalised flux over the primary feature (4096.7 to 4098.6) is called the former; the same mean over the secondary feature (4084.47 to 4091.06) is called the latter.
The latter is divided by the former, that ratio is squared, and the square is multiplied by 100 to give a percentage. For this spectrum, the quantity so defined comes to 150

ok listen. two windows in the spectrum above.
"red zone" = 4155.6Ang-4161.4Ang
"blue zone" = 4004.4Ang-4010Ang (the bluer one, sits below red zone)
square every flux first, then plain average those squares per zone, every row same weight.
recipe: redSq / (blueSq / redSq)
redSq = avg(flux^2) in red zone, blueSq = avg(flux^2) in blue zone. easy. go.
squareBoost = 169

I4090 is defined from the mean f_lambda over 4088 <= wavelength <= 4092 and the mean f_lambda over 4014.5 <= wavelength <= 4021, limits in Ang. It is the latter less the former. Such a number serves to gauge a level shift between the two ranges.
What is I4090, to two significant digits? -2.2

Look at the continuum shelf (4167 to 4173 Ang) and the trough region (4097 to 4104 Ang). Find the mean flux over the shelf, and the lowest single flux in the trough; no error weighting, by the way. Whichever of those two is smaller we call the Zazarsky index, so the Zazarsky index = 7.9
